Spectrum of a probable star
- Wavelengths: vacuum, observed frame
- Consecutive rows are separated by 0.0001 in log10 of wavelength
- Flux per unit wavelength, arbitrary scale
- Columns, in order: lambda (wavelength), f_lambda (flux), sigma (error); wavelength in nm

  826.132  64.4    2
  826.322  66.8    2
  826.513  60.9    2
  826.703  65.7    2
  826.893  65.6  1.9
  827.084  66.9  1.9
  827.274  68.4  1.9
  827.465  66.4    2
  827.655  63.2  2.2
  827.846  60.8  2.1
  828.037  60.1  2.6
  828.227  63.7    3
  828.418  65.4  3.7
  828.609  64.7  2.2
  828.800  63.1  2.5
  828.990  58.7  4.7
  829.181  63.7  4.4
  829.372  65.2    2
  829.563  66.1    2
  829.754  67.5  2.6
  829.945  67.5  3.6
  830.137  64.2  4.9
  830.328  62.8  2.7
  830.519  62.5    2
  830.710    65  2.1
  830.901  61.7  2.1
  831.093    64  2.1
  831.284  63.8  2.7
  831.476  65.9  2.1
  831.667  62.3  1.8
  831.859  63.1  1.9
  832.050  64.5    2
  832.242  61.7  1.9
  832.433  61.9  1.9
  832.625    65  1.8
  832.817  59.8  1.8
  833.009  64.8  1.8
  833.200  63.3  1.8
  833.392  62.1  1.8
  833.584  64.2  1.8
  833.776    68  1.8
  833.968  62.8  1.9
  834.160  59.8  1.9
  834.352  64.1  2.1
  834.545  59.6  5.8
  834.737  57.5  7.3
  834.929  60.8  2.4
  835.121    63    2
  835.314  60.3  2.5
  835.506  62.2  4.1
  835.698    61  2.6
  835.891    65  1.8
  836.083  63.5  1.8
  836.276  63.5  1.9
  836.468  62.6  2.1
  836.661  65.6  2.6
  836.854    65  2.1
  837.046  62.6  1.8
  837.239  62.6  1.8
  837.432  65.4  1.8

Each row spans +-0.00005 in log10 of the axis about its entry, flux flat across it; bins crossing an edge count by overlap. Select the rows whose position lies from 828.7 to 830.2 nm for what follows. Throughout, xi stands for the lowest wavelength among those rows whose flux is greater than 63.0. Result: 828.800 nm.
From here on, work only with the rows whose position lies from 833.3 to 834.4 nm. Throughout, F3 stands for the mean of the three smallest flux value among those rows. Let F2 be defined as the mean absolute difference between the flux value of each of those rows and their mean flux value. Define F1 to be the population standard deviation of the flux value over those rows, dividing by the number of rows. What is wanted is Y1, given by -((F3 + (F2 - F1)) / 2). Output -30.5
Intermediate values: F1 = 2.5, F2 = 1.9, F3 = 61.6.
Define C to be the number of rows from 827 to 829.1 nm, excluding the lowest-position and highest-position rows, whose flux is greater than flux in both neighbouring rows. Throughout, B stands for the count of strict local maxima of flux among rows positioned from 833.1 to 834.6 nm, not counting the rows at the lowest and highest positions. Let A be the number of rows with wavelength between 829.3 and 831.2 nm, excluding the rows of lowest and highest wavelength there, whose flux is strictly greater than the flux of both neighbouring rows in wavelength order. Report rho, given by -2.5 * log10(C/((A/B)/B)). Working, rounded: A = 1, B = 2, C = 2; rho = -2.3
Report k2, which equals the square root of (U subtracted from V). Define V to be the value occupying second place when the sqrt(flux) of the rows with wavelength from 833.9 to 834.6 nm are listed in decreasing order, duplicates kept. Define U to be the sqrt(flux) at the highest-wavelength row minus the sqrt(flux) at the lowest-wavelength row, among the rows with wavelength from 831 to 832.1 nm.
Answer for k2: 2.81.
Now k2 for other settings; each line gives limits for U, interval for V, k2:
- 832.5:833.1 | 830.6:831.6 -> 2.84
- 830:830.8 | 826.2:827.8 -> 2.85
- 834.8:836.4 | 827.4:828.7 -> 2.81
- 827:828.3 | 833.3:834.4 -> 2.87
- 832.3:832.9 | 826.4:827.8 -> 2.88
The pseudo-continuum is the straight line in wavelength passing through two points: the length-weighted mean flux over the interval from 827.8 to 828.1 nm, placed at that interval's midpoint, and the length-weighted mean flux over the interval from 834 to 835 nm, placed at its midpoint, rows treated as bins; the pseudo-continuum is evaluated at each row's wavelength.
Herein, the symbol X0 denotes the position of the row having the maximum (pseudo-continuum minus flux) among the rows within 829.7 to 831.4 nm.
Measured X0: 830.901 nm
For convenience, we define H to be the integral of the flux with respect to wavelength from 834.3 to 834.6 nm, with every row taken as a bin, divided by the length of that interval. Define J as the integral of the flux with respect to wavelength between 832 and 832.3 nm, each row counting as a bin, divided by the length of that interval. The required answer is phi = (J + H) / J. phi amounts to 1.98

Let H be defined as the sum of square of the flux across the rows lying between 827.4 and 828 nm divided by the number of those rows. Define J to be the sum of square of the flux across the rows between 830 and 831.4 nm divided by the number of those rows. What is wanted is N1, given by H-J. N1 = 9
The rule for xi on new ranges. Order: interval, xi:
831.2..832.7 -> 831.284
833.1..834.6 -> 833.200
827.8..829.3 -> 828.227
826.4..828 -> 826.703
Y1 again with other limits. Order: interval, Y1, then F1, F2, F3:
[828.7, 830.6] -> -30.4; 2.5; 2.0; 61.3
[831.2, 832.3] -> -31.1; 1.4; 1.2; 62.4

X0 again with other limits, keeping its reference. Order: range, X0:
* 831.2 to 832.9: 832.817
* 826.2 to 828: 827.846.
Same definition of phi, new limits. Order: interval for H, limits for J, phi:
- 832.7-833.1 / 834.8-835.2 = 2.01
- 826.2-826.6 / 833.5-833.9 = 1.97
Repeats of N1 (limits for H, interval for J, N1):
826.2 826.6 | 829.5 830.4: -224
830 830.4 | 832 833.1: 66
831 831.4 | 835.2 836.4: 164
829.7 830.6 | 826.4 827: 107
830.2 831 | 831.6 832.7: -11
